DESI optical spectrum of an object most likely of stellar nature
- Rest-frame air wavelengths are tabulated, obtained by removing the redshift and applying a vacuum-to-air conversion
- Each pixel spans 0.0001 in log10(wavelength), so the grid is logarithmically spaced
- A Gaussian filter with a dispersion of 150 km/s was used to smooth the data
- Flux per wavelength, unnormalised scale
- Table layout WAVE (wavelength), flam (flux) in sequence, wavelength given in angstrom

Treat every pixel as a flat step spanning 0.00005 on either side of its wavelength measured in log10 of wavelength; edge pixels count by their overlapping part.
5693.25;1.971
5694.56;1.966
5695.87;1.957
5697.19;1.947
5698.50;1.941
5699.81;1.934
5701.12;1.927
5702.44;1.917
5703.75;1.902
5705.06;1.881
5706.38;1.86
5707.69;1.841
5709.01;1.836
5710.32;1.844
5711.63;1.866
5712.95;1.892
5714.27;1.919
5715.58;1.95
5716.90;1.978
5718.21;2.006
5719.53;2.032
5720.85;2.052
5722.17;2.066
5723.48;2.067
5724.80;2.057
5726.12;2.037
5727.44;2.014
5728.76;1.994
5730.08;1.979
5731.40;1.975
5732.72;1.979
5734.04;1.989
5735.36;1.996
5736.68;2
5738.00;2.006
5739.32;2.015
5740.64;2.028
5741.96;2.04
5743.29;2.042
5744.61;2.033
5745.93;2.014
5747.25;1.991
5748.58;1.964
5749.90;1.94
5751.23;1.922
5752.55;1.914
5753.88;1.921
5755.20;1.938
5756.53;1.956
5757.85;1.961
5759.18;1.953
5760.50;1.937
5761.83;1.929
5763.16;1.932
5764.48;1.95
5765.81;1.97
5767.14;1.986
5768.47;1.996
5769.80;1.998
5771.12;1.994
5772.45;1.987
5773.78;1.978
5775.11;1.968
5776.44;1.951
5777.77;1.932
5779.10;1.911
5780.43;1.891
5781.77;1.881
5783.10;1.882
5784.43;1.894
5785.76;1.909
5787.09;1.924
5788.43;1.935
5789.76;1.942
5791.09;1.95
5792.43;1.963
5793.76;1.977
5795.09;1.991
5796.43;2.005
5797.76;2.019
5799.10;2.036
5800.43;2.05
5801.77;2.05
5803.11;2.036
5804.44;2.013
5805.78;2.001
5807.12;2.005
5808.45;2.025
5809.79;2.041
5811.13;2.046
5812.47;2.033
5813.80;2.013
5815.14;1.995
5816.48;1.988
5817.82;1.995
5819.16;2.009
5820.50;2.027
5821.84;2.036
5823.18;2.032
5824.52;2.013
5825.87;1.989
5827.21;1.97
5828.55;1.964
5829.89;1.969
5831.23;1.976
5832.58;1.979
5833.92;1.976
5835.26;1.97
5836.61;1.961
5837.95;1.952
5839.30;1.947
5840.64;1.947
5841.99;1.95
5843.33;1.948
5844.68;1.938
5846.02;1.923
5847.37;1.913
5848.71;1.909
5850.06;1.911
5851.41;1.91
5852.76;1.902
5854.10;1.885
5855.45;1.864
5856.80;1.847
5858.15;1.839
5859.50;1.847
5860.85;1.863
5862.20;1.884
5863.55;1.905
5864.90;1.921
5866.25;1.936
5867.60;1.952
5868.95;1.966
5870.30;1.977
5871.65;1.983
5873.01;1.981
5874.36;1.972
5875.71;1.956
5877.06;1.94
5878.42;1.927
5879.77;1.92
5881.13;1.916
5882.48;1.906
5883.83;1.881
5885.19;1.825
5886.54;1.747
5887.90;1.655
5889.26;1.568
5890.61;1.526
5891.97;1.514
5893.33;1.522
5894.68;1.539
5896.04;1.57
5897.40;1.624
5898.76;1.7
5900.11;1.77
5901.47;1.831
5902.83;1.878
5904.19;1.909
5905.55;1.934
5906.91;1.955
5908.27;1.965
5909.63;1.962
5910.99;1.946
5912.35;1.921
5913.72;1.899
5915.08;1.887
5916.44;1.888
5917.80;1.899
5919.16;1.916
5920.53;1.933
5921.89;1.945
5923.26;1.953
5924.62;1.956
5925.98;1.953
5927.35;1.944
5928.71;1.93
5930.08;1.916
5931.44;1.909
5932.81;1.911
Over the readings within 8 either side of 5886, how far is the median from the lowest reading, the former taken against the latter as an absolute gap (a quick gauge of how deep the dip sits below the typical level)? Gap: 0.27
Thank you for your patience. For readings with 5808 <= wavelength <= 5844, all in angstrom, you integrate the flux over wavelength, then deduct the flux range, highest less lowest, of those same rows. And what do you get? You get 72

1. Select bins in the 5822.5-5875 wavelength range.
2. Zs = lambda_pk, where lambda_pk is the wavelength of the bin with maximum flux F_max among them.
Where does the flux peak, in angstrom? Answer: 5823.18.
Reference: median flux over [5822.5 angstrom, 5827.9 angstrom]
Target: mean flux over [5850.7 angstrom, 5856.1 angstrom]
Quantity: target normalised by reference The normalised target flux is 0.94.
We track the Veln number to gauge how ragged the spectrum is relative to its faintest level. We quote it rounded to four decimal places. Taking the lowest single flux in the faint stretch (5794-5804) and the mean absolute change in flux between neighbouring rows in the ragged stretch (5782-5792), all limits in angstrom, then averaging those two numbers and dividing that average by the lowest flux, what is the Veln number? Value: 0.5028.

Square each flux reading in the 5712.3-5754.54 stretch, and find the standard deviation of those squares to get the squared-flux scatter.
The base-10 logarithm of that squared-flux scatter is -0.73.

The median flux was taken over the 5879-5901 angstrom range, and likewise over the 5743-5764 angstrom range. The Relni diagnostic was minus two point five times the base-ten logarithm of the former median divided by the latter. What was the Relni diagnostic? 0.161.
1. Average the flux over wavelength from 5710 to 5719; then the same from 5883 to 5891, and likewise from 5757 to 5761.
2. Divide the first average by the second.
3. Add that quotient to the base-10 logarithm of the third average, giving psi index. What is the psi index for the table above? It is 1.42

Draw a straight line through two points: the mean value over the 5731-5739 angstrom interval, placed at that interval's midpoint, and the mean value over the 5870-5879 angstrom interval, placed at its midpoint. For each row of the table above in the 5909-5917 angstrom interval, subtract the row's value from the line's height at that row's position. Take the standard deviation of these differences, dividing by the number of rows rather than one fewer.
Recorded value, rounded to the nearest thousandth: 0.028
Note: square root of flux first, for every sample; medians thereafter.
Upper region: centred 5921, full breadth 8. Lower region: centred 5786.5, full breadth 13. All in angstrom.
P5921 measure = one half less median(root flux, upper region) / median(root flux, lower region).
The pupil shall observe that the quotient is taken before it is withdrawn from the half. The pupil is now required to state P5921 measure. -0.506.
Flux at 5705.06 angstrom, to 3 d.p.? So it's 1.881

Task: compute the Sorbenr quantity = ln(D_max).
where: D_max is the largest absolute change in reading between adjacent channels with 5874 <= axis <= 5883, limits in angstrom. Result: -4.1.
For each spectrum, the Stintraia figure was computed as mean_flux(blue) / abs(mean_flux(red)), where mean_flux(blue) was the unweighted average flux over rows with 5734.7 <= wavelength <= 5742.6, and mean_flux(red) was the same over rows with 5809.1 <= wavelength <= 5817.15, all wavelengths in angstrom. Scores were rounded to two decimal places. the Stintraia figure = 1.00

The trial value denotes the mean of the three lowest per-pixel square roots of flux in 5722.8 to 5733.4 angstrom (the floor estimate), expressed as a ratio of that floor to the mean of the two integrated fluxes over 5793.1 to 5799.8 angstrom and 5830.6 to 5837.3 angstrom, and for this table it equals 0.106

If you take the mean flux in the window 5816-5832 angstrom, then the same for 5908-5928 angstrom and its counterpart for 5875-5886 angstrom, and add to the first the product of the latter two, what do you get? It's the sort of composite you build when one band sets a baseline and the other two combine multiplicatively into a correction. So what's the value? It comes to 5.68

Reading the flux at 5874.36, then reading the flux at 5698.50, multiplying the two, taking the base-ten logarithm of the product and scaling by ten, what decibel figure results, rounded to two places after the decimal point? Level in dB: 5.83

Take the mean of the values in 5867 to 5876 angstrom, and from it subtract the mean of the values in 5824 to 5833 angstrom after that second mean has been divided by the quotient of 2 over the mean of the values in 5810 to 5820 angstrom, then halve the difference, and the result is -0.01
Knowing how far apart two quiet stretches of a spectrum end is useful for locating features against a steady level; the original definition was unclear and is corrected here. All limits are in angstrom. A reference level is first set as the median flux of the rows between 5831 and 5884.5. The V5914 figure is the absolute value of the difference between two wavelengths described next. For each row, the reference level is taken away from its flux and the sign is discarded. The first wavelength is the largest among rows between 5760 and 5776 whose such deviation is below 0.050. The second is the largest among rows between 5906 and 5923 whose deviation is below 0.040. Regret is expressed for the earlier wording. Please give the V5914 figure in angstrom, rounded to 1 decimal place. 146.8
